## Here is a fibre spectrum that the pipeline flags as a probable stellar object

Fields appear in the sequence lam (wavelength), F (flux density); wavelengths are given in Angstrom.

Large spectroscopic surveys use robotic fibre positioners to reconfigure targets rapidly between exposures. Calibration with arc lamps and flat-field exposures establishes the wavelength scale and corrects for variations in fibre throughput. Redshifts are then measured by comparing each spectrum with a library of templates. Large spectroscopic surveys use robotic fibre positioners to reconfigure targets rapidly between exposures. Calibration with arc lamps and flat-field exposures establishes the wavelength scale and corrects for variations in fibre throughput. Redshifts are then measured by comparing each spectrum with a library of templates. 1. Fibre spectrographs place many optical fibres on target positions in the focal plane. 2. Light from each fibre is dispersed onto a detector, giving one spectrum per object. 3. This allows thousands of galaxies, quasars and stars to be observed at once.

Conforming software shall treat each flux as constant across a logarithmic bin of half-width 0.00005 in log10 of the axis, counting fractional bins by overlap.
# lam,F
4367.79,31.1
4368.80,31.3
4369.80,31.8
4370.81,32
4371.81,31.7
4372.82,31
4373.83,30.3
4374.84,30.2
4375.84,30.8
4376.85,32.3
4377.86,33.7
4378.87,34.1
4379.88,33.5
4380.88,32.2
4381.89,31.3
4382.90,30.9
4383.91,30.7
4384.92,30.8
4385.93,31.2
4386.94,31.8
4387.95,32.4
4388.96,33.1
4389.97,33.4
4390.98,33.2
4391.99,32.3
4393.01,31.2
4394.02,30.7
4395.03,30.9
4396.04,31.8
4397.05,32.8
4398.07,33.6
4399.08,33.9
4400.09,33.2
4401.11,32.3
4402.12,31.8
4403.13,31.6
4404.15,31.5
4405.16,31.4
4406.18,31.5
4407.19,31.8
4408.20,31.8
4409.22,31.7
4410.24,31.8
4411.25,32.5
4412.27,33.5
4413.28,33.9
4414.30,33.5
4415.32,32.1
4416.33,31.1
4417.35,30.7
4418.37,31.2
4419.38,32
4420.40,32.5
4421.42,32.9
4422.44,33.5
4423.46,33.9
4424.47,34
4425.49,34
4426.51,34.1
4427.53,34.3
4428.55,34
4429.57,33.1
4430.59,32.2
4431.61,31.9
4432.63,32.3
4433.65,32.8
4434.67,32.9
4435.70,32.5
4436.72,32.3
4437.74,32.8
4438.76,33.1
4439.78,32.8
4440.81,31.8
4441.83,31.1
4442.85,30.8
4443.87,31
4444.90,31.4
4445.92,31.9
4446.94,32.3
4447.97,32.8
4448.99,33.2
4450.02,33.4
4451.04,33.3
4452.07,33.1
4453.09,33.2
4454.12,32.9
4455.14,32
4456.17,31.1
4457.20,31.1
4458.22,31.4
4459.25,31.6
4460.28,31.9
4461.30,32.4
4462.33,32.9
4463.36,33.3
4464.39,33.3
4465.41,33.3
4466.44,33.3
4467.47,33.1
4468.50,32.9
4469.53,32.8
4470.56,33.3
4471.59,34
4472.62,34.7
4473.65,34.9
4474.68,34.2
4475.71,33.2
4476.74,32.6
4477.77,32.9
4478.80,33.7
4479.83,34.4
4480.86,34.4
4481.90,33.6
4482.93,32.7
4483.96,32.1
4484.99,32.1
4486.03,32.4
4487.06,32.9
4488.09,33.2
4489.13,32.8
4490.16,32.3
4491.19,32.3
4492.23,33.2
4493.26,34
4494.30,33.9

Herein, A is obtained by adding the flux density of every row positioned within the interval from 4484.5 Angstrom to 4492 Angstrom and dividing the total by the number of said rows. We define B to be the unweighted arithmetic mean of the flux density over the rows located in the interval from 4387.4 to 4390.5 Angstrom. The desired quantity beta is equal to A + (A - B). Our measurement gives 32.2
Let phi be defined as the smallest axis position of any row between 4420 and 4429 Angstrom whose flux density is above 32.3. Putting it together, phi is 4420.40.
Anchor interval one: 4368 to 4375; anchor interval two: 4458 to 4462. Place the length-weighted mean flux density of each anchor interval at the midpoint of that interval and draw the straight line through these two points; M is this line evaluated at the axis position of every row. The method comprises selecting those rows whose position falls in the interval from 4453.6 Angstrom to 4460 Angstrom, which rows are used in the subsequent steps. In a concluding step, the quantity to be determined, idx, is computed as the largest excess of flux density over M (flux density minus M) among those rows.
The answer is 1.05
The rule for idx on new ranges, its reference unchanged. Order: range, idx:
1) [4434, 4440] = 1.37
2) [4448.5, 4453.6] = 1.59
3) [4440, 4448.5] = 1.00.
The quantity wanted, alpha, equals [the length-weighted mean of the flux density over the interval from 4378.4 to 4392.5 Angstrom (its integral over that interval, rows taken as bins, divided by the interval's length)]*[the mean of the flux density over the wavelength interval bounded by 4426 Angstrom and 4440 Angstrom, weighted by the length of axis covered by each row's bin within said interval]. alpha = 1061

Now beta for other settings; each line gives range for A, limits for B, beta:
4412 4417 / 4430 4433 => 33.5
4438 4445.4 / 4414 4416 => 30.6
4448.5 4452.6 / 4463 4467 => 33.2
